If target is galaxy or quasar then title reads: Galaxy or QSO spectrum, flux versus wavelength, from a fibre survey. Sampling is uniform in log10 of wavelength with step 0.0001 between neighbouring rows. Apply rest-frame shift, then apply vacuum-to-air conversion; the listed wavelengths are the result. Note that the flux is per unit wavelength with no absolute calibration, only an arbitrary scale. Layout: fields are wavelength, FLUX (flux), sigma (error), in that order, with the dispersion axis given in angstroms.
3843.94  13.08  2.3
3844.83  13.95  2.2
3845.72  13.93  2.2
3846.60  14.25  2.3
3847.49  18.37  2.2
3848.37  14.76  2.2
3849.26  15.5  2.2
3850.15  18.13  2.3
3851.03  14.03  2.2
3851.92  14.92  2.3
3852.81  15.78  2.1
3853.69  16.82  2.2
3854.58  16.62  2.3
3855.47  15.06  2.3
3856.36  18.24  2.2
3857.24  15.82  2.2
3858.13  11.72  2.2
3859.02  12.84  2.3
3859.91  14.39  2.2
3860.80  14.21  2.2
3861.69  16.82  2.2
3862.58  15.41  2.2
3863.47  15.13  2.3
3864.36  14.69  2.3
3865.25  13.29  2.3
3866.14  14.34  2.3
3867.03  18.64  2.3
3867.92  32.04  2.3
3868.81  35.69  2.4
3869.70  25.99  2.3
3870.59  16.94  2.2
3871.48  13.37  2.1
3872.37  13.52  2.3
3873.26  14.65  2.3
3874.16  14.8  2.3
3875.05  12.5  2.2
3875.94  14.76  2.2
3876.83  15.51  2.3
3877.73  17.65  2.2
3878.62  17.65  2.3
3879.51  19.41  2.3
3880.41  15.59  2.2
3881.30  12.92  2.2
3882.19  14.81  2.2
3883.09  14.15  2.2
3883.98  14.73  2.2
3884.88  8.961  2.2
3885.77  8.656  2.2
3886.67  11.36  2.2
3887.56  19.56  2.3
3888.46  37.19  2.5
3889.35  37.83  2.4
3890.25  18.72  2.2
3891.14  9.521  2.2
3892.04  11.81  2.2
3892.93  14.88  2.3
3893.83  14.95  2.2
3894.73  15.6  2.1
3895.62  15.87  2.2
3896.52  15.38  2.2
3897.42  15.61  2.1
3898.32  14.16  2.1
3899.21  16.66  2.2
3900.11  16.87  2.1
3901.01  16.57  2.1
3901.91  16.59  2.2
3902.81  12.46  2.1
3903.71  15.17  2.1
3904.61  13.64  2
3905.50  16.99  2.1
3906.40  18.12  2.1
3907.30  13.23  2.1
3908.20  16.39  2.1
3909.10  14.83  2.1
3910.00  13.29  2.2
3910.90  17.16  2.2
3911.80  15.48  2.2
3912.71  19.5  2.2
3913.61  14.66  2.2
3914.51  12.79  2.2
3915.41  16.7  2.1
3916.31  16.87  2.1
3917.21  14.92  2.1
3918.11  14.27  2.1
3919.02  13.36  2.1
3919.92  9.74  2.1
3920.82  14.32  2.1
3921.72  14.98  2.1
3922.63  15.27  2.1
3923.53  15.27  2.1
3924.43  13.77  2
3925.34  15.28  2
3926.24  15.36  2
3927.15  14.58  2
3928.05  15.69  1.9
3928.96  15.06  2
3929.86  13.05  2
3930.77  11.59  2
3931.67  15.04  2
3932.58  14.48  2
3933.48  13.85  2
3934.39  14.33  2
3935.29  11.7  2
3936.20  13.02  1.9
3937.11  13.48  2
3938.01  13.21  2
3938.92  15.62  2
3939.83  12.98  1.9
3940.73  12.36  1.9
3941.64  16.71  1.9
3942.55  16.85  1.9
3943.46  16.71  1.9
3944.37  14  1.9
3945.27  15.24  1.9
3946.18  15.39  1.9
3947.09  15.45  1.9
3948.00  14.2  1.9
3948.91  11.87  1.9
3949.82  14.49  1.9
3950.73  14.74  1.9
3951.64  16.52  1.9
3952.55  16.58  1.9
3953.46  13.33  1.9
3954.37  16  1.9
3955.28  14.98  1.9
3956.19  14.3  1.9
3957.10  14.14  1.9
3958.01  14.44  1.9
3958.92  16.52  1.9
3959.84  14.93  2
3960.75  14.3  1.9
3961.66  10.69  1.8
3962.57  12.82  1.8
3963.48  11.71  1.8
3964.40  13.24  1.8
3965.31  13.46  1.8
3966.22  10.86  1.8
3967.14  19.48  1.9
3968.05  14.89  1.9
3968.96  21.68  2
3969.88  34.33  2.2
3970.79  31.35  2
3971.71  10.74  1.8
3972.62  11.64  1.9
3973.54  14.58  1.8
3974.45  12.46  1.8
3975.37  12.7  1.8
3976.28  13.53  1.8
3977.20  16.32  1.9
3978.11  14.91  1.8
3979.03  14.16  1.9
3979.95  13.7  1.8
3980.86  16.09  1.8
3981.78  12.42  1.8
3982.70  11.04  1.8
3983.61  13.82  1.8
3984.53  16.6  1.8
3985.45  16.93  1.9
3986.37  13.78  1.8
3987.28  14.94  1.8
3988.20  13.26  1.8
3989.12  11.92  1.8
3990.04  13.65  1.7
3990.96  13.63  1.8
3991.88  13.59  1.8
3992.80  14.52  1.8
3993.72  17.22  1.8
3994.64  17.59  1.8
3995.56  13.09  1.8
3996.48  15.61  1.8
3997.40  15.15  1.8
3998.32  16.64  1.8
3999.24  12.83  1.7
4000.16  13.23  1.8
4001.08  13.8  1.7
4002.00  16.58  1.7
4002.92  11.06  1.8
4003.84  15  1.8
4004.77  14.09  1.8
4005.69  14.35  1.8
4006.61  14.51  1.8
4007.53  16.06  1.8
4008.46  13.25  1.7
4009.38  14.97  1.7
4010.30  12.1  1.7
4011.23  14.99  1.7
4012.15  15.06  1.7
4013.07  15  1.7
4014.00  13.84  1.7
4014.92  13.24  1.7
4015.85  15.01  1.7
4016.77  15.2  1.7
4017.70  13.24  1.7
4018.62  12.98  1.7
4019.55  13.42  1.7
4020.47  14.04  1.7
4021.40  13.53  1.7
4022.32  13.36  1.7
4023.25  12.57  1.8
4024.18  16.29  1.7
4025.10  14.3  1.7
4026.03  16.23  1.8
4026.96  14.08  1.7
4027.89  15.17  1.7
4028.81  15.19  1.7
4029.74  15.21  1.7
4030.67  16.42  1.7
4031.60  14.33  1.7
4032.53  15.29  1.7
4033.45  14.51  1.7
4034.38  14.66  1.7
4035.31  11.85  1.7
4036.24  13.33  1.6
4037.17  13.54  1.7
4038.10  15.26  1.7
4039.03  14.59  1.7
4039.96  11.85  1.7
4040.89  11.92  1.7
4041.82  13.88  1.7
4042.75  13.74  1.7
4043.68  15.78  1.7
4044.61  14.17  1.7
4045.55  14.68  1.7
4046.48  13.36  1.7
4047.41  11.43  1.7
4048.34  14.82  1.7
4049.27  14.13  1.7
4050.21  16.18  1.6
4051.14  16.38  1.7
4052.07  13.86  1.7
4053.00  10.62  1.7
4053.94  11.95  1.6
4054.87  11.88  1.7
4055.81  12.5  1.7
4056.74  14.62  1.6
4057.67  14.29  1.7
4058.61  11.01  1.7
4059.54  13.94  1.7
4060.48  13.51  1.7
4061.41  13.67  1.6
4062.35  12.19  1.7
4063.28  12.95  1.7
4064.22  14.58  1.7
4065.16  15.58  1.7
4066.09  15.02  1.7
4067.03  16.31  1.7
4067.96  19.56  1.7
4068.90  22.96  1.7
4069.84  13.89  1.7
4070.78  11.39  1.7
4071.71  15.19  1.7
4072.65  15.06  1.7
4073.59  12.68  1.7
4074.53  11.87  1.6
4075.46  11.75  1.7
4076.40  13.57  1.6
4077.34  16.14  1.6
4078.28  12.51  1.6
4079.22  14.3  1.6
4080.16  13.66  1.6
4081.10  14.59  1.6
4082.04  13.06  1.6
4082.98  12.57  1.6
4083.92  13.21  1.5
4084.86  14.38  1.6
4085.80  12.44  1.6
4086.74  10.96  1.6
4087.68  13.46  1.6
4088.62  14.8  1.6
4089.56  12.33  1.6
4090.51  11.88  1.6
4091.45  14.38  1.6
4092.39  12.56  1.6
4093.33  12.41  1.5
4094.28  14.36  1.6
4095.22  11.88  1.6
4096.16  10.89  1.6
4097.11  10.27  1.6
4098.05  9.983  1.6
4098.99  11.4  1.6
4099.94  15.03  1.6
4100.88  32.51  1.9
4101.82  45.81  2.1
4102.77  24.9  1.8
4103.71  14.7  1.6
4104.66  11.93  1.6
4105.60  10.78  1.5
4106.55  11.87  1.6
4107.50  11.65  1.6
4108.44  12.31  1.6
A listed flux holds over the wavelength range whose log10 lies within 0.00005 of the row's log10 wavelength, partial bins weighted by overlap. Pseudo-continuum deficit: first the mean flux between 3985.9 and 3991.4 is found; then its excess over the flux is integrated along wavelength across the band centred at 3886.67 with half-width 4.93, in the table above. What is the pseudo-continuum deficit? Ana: -42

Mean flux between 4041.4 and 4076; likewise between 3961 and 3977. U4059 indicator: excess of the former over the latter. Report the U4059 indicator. -1.8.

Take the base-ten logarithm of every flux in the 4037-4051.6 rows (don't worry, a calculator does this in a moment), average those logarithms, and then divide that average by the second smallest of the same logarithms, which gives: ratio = 1.07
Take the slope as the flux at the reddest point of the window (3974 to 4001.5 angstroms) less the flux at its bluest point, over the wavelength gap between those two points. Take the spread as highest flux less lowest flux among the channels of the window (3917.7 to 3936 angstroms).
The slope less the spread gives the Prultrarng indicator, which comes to -5.9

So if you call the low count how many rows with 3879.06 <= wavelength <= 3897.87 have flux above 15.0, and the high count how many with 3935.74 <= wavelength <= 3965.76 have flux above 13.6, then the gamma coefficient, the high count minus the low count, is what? 11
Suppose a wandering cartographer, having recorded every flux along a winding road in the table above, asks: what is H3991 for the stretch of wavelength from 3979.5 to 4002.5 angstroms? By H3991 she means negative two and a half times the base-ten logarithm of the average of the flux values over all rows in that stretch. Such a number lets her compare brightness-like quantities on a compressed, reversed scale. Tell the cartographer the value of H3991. -2.90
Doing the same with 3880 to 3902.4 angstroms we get -3.03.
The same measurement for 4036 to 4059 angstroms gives -2.83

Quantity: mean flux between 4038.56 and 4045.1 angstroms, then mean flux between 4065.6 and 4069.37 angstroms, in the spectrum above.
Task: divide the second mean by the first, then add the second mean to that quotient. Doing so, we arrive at 20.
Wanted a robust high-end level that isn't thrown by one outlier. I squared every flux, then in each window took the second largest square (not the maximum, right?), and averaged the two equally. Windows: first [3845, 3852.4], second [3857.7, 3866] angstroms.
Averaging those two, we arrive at 283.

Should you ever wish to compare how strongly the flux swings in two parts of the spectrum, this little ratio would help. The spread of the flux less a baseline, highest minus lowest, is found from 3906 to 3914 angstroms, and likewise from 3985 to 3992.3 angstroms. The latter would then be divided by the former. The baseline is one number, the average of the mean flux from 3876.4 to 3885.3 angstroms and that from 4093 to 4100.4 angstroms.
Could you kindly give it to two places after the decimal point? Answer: 0.80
